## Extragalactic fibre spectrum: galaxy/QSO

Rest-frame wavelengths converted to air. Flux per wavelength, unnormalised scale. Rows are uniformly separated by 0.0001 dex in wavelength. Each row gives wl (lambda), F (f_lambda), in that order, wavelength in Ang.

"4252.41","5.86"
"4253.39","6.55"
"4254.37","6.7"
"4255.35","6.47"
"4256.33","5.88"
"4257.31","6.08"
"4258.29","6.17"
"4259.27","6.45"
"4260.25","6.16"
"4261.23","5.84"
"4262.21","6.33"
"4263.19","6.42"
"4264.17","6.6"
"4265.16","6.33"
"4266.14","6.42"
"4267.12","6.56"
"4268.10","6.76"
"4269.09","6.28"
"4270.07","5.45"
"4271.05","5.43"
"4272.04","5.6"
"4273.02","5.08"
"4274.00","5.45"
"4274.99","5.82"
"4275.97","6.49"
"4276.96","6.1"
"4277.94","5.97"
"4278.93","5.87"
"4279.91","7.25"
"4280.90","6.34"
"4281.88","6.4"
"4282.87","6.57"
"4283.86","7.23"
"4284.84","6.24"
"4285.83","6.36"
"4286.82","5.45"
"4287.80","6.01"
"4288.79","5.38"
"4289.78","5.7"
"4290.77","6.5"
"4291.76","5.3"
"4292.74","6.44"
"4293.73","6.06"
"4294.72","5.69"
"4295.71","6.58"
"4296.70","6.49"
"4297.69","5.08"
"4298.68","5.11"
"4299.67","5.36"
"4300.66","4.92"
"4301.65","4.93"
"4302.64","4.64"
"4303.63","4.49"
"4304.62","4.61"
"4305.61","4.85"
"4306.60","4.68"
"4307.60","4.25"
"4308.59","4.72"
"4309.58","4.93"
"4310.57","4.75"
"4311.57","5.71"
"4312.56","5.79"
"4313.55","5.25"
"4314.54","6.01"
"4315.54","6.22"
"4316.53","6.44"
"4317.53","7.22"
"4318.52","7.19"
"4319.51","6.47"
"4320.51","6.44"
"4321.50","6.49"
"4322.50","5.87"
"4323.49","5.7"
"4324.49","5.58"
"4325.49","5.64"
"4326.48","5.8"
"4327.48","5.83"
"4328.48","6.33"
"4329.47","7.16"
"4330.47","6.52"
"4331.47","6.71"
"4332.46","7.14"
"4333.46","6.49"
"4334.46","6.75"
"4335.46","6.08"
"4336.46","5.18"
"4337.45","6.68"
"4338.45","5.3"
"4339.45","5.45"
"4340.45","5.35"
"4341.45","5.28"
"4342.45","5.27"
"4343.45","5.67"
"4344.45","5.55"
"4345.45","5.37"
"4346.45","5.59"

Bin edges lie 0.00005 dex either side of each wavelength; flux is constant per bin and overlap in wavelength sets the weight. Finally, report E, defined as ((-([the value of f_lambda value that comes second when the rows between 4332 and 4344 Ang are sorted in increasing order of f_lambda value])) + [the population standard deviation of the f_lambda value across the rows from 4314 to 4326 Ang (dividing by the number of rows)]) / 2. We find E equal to -2.37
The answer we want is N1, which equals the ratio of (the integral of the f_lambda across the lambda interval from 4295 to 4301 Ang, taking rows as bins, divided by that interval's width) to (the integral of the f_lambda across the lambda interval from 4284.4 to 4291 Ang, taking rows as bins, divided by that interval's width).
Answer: 0.95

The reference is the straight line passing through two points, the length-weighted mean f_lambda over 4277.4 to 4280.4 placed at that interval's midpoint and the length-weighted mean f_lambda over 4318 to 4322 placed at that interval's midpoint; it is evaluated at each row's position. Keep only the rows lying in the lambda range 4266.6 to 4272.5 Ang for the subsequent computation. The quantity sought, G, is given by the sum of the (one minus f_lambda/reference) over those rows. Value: 0.3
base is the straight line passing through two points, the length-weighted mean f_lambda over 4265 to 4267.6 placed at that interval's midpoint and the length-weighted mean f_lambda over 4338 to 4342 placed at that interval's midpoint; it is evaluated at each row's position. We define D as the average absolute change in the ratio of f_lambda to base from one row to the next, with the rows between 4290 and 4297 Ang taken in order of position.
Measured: 0.111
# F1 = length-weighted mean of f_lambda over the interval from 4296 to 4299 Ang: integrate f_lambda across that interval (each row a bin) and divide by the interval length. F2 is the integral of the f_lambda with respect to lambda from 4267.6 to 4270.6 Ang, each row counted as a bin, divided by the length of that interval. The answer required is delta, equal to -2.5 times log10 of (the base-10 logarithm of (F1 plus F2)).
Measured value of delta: -0.08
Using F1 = 5.7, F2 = 6.2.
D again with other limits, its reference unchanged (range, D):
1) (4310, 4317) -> 0.082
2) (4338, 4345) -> 0.026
